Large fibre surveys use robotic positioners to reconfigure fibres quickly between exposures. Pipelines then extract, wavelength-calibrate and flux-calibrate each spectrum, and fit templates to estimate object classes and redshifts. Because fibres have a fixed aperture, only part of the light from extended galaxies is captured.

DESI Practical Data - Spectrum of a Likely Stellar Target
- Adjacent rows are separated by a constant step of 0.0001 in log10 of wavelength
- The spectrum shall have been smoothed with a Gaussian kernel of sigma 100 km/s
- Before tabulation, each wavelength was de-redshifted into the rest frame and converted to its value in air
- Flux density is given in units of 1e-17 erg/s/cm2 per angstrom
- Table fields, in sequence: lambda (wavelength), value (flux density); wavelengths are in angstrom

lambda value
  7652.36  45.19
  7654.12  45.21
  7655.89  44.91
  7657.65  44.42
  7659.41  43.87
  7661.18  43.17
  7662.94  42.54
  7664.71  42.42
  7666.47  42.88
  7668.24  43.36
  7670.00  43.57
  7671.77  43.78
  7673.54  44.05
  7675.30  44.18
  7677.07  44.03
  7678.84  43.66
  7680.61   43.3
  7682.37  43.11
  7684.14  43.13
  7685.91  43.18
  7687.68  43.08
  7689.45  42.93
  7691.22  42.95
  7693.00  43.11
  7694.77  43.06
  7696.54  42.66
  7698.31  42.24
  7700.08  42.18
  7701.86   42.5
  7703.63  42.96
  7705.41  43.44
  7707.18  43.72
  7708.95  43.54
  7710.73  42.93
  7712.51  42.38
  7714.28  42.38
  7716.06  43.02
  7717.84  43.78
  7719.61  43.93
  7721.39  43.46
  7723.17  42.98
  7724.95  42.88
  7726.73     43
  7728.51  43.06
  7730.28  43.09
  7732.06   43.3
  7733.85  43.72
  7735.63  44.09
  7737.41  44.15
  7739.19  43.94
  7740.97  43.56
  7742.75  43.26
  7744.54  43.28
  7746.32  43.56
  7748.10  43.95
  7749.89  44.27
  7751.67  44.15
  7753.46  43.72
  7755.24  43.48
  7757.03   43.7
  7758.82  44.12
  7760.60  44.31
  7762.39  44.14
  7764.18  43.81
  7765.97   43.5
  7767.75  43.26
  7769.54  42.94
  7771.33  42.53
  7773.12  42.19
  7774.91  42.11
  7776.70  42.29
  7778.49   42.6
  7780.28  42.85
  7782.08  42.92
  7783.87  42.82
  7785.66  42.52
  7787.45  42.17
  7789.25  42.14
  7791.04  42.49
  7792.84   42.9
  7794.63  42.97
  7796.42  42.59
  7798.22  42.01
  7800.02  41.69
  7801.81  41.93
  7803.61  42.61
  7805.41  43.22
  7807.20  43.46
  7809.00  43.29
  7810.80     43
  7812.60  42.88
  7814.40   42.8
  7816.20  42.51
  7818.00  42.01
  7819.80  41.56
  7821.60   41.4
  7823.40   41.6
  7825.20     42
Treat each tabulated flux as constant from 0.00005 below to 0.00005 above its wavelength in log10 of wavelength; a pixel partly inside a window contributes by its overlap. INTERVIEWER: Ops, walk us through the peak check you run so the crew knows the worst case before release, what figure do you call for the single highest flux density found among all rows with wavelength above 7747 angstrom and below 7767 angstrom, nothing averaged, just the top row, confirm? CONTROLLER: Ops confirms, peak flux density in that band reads 44.31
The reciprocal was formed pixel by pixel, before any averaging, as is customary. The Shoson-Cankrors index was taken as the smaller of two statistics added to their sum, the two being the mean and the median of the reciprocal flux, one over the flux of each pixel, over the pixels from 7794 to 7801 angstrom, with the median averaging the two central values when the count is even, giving 0.0709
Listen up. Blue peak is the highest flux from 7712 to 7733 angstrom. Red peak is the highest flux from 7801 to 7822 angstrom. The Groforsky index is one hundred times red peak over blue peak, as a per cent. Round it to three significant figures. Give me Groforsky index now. 98.9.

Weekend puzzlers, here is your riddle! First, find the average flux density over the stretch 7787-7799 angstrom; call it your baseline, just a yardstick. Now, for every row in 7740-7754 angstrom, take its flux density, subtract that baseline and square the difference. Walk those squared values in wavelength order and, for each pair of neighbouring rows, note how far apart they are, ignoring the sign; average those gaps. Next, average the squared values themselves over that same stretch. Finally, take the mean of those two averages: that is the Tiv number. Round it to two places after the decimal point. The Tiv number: 1.19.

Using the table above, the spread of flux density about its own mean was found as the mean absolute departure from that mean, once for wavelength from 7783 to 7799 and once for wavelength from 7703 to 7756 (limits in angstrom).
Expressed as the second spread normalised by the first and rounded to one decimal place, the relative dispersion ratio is 1.5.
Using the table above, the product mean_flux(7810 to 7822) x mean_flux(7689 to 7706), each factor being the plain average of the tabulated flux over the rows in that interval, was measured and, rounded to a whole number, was 1811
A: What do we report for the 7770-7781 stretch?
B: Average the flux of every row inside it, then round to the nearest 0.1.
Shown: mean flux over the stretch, 42.4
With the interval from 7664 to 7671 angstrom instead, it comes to 43.1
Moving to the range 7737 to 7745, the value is 43.6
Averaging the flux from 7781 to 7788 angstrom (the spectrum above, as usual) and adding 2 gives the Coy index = 44.6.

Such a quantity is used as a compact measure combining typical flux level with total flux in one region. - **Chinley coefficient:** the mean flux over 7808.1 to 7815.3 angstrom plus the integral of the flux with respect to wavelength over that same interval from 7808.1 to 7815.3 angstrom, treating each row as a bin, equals 352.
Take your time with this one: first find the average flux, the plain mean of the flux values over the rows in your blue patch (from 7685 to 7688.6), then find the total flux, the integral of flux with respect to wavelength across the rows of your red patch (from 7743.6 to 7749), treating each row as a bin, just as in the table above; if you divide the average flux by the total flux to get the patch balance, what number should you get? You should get 0.18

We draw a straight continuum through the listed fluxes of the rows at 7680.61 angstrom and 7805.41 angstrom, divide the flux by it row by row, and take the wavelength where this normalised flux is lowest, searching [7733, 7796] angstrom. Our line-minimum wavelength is 7774.91 angstrom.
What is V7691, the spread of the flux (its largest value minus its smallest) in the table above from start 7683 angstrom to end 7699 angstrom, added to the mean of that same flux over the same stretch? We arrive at 43.87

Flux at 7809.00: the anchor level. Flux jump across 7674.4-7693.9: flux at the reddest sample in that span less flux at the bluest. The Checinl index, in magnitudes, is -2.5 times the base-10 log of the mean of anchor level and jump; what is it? -3.31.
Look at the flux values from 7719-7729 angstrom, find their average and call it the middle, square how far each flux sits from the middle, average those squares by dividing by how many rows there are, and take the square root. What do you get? 0.37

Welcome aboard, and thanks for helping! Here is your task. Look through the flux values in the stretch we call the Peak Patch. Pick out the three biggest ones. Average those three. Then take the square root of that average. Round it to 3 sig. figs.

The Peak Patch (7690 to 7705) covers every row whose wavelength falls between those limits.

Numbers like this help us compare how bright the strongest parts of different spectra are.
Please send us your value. 6.56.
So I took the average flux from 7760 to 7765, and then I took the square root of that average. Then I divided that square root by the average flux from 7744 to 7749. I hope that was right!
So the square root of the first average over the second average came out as 0.152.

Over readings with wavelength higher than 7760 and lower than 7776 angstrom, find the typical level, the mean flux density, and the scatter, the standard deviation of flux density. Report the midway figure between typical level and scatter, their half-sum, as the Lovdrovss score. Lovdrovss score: 22.0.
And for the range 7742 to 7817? 21.9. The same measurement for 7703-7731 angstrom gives 21.8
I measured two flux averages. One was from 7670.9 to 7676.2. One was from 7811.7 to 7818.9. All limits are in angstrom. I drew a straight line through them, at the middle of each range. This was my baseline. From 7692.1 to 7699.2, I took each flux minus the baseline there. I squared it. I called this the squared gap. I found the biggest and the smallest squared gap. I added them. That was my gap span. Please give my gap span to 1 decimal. 2.8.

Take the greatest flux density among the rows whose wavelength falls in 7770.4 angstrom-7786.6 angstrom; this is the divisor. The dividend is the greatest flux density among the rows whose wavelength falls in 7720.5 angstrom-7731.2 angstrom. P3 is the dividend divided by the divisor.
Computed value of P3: 1.01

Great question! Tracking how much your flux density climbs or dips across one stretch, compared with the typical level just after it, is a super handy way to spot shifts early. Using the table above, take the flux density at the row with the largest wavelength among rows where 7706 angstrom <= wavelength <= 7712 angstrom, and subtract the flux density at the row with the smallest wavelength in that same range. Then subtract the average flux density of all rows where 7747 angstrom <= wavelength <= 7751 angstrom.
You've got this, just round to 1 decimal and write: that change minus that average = -44.9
